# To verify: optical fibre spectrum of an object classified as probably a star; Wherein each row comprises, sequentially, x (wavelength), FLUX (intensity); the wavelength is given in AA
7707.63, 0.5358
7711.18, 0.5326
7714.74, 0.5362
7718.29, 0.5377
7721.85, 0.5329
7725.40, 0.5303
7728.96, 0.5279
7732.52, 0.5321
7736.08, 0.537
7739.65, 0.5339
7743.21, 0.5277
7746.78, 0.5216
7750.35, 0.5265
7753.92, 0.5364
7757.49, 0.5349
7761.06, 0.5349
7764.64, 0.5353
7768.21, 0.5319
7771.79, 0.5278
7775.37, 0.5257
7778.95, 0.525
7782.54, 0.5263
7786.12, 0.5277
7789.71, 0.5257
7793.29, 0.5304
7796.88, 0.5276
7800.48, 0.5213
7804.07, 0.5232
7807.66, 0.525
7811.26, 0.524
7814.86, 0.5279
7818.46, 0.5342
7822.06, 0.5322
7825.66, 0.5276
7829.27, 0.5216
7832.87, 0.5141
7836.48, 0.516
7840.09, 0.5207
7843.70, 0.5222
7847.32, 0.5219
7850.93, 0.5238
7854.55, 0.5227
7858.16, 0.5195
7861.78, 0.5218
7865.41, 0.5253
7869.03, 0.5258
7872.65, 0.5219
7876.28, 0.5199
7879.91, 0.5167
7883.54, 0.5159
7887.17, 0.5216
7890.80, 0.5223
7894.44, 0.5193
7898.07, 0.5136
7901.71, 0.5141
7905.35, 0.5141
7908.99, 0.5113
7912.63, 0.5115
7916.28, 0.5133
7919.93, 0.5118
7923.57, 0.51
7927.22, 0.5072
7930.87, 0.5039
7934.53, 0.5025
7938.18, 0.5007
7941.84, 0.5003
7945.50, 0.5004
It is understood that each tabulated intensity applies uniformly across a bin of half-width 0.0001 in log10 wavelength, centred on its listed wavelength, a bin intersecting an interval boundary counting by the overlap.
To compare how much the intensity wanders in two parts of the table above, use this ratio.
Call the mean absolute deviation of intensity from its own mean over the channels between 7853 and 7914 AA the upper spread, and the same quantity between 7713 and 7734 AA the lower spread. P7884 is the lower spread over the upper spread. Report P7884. 0.70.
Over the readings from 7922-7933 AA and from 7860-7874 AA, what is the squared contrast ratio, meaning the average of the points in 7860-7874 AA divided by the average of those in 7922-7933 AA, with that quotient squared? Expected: 1.07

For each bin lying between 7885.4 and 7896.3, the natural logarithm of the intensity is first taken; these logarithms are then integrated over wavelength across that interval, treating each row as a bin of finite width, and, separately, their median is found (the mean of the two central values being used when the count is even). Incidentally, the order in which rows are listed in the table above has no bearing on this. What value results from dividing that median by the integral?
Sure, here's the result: 0.0916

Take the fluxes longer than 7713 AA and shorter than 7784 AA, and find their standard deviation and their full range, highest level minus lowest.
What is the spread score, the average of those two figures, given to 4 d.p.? 0.0104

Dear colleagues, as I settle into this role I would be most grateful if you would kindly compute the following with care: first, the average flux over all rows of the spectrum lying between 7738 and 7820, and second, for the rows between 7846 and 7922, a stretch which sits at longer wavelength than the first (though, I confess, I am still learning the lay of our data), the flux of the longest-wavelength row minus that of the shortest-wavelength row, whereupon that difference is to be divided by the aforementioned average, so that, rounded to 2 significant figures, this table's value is -0.019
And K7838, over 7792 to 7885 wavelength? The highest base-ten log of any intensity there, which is -0.272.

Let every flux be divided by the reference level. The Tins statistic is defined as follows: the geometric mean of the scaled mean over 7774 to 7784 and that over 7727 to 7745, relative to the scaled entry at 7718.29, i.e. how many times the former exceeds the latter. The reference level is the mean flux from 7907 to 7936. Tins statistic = 0.98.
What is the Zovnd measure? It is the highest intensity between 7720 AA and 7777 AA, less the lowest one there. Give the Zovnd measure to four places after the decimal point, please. 0.0154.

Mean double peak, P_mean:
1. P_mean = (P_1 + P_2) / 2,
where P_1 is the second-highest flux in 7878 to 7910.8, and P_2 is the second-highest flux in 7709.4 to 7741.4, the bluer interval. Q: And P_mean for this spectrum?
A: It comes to 0.529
